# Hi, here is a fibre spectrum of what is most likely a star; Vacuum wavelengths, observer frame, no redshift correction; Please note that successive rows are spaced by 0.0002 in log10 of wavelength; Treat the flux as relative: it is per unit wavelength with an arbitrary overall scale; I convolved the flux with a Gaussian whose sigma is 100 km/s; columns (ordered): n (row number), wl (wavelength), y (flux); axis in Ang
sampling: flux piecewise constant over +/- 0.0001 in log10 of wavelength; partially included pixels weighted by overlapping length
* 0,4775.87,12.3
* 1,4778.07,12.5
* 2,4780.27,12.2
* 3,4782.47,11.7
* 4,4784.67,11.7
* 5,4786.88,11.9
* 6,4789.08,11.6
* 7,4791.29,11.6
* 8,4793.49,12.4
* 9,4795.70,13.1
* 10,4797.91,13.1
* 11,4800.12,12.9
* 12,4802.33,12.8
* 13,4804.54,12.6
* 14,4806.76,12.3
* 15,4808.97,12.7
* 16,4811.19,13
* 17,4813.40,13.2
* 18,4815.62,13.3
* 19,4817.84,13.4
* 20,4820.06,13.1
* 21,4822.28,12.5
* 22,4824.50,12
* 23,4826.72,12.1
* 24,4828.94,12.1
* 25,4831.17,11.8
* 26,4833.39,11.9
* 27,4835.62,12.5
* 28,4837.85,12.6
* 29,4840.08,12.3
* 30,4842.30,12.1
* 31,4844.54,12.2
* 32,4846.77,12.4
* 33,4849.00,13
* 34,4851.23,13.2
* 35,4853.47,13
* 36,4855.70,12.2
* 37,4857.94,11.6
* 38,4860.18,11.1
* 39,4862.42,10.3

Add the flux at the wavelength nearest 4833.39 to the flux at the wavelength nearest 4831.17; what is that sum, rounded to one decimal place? 23.7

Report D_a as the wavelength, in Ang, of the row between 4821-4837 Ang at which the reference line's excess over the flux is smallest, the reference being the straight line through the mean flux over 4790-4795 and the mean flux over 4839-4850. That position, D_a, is 4822.28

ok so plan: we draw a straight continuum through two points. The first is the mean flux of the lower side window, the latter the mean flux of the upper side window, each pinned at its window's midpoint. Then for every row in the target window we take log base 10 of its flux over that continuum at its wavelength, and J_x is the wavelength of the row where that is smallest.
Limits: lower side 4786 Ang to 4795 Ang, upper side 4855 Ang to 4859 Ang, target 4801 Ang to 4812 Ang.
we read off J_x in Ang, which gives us 4806.76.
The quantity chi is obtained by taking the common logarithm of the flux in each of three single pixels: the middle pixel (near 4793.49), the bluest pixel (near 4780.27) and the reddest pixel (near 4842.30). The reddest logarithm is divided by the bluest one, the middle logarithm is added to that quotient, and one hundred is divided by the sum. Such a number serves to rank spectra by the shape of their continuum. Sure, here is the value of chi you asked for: 47.8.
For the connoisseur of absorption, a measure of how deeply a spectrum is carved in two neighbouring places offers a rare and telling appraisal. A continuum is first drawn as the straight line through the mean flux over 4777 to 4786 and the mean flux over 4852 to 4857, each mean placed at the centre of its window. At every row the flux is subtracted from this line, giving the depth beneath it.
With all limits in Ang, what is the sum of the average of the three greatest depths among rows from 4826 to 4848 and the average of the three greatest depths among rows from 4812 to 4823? -0.10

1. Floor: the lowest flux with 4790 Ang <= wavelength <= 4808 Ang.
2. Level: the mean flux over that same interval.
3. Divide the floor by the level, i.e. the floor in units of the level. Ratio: 0.921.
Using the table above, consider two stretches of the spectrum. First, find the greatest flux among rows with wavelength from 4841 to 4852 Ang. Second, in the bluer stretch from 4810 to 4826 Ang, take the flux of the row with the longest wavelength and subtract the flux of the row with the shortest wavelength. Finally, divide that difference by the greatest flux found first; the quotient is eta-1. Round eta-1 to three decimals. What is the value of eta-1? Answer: -0.076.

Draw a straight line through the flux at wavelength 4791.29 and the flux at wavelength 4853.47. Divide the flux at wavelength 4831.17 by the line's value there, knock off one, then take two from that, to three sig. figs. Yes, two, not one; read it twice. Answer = -2.06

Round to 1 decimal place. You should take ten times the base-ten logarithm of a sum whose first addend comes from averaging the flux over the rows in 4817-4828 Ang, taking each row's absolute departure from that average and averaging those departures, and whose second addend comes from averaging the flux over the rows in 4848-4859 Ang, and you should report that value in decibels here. 11.2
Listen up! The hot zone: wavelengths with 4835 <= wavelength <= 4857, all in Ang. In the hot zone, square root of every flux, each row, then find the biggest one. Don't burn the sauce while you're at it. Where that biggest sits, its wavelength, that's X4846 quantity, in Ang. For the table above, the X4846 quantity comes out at 4851.23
